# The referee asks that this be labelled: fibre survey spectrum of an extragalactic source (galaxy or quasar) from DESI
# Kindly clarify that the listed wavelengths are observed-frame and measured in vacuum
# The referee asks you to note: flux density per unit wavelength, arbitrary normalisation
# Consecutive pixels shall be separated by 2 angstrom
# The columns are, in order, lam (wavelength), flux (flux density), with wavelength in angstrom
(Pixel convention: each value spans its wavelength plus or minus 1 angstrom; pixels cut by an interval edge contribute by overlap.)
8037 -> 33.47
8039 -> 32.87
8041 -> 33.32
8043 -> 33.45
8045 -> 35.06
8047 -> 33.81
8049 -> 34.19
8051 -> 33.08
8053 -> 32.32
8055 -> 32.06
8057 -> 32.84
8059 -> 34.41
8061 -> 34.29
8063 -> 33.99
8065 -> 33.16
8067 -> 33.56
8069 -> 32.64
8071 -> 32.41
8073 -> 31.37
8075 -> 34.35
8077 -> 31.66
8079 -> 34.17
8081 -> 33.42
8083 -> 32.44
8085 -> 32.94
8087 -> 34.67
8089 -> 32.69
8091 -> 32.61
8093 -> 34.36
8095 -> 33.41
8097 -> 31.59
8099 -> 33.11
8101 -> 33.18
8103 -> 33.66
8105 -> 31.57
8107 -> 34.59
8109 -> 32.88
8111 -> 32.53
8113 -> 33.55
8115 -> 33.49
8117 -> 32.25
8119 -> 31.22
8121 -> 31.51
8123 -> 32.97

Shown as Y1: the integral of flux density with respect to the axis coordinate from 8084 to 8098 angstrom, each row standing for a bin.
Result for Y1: 465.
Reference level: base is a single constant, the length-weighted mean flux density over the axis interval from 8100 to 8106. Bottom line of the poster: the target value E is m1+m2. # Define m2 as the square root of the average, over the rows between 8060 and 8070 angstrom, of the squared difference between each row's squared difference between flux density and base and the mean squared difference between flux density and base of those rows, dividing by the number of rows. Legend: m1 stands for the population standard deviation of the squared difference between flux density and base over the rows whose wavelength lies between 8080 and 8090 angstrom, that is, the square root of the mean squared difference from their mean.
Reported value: 2.2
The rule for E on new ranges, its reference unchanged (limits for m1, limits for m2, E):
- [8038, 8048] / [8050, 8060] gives 2.9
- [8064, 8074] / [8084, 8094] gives 2.2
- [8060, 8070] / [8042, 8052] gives 2.6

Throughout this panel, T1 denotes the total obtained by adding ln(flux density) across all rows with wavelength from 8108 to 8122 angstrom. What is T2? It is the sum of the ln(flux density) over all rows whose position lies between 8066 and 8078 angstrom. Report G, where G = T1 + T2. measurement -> 45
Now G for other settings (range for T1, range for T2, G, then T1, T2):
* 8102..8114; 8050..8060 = 38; 21.0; 17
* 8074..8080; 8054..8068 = 35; 10.5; 25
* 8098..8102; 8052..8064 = 28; 7.0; 21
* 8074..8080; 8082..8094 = 32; 10.5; 21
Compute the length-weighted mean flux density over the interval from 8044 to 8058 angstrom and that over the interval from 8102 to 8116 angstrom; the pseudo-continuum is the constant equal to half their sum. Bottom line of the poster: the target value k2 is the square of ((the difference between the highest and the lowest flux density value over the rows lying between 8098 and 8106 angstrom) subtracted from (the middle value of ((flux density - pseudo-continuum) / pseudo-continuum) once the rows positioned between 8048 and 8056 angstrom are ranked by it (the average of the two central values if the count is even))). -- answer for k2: 4.4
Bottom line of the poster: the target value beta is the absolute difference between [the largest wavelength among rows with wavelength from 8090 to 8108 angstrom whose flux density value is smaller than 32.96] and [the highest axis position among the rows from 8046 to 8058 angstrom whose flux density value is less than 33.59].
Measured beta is 48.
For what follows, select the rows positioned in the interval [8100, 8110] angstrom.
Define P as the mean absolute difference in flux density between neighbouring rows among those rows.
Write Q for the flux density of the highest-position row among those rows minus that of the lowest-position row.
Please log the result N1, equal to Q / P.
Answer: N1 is -0.2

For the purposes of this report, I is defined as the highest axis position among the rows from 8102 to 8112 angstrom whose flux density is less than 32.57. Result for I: 8111 angstrom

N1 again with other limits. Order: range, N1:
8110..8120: -1.6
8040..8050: 1.0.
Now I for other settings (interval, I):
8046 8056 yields 8055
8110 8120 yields 8119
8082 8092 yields 8083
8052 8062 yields 8055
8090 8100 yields 8097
